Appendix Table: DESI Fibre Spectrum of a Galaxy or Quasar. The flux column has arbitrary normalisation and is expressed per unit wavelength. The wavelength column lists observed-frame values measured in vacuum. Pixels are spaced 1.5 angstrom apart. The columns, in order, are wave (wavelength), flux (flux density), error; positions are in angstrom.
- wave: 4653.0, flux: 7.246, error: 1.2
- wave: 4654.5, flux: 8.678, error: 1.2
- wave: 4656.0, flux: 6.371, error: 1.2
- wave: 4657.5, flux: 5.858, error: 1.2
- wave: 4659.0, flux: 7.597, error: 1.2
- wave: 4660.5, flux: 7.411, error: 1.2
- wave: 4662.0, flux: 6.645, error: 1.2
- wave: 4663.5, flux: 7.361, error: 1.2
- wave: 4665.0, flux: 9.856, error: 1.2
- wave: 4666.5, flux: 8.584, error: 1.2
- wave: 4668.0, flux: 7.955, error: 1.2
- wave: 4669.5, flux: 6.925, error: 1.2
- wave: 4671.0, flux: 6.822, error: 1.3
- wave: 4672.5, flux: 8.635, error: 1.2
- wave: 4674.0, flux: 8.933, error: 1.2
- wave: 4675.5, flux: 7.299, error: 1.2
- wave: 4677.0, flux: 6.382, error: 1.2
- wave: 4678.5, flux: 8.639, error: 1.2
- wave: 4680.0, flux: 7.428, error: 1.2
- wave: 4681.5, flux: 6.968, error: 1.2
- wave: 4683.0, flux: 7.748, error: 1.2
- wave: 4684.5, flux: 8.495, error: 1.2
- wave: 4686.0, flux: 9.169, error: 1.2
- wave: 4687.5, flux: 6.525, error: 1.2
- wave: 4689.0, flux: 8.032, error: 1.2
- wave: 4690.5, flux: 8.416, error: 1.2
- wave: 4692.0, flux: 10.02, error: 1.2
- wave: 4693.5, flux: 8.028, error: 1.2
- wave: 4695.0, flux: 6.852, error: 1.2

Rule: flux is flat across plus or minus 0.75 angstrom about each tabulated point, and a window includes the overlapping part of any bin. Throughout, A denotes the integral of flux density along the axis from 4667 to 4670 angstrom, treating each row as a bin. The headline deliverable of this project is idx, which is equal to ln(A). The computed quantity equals 3.1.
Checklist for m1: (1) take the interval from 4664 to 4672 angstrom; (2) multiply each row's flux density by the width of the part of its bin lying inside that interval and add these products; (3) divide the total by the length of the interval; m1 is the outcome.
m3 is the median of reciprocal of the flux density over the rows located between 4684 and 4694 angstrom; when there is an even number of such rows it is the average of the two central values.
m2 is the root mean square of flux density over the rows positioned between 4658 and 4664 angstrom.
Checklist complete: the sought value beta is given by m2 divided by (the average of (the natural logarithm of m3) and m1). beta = 2.5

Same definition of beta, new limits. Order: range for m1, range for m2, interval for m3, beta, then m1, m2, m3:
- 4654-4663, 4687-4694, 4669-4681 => 3.3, 7.1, 8.3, 0.136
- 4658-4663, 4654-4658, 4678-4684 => 2.8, 7.2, 7.1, 0.132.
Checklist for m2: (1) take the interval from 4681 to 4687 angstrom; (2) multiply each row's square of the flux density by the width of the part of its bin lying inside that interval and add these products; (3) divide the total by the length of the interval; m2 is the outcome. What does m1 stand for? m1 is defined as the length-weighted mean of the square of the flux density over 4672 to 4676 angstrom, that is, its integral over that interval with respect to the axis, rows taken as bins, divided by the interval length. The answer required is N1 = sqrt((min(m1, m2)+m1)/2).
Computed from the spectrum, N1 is 8.2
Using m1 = 70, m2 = 66.0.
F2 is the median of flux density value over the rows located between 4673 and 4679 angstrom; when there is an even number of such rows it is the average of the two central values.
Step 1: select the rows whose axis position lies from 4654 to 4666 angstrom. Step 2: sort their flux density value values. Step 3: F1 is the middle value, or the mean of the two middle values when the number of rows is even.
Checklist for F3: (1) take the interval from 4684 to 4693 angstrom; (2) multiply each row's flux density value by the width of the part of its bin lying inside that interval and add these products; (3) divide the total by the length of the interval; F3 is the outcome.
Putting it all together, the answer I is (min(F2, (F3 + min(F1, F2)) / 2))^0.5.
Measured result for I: 2.81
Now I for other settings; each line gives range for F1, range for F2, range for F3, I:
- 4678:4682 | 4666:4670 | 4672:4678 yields 2.76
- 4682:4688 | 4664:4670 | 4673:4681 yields 2.82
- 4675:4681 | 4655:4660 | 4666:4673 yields 2.52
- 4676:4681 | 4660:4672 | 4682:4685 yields 2.72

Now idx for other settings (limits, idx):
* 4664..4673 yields 4.3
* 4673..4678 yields 3.6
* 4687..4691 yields 3.4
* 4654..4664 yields 4.3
